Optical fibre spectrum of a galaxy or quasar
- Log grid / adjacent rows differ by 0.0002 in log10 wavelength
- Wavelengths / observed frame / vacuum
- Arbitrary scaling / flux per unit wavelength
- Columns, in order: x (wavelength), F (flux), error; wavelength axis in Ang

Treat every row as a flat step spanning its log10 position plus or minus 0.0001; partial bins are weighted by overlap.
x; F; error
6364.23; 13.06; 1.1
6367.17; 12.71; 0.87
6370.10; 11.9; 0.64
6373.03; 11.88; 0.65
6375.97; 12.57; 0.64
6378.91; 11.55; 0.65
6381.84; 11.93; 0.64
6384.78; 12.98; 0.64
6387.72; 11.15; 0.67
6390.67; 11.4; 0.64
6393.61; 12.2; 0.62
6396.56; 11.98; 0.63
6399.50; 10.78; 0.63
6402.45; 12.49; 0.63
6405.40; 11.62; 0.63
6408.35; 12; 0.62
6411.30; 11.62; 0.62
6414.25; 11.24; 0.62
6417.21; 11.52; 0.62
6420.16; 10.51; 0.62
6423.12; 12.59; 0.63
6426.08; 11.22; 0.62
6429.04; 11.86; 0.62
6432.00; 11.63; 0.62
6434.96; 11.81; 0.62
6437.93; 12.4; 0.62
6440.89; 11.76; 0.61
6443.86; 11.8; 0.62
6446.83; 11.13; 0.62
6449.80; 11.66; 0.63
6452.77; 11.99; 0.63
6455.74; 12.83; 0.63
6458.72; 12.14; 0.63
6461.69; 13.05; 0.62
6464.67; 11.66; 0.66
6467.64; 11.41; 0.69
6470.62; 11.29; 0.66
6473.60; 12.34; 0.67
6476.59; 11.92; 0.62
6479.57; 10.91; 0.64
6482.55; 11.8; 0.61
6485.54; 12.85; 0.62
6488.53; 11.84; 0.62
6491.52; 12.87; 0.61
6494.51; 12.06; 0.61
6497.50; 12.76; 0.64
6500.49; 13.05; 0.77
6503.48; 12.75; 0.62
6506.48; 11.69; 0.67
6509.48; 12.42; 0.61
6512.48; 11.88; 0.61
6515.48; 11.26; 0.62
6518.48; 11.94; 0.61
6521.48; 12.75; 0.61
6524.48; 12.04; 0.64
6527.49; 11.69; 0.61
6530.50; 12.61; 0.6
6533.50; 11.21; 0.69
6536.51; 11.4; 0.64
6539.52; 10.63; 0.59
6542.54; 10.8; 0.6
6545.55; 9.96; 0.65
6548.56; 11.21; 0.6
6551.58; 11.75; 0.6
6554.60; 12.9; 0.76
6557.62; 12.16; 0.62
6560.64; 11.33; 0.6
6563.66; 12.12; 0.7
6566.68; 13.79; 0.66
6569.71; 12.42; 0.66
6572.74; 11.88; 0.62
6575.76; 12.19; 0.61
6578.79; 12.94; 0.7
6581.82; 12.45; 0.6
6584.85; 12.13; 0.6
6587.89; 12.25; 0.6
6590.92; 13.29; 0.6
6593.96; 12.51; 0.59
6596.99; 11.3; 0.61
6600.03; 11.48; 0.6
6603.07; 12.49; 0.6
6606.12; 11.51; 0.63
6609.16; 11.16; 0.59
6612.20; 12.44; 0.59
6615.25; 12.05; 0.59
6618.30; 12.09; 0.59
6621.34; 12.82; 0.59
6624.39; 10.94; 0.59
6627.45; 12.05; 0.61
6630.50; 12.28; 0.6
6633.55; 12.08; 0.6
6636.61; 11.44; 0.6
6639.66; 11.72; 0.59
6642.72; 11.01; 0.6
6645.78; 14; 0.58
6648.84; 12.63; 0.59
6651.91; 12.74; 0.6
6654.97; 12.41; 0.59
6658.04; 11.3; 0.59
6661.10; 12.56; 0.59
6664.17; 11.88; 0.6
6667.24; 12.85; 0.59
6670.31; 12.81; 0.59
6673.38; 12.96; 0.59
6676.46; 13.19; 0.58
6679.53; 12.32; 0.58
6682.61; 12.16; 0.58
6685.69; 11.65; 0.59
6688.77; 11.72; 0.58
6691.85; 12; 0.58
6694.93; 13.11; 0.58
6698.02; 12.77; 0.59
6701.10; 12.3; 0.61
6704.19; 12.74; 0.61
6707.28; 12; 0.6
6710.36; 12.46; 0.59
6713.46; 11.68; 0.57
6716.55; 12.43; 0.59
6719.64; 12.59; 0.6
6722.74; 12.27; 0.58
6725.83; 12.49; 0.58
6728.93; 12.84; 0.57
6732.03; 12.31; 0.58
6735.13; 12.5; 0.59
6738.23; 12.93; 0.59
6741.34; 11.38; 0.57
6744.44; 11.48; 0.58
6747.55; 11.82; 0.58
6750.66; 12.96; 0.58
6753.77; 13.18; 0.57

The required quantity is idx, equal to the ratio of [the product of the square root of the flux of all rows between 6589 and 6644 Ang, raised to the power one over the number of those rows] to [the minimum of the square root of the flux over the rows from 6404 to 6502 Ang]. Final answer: 1.06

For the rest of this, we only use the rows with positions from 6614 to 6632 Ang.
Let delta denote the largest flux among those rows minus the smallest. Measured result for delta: 1.9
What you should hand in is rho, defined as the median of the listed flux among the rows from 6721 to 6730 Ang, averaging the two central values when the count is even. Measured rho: 12.5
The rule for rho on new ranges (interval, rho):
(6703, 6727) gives 12.4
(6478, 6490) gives 11.8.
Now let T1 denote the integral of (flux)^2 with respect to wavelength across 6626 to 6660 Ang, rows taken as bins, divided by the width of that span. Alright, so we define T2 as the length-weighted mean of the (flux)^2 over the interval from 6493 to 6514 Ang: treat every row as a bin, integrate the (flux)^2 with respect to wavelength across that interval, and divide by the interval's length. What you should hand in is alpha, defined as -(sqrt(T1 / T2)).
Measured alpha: -0.98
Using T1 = 148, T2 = 153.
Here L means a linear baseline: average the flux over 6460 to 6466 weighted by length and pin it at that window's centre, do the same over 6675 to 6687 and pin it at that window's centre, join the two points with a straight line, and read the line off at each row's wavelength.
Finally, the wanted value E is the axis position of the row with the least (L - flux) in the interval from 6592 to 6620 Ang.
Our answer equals 6593.96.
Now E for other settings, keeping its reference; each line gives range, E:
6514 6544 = 6521.48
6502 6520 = 6503.48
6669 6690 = 6676.46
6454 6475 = 6461.69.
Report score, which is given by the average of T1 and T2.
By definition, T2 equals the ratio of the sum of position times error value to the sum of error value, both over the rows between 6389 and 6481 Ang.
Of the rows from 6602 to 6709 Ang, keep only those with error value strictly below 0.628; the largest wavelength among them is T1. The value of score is 6571.3 Ang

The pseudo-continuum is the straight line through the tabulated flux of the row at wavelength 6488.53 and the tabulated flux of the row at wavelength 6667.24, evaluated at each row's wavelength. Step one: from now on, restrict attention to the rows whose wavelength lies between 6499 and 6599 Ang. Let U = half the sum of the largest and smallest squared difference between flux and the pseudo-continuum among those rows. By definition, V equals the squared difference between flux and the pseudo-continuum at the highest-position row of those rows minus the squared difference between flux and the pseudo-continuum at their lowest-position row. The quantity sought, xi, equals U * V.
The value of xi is 0.1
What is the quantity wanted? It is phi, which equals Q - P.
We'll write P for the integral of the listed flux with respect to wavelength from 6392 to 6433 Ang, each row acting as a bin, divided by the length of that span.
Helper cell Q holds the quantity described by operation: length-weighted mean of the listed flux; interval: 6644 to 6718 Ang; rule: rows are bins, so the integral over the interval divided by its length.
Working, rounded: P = 11.7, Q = 12.4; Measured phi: 0.8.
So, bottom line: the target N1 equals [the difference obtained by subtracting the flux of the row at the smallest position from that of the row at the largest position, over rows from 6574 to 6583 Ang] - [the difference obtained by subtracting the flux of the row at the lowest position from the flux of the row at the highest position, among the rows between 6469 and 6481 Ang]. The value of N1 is 0.6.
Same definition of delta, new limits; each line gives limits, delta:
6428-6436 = 0.2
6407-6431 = 2.1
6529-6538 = 1.4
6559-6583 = 2.5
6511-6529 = 1.5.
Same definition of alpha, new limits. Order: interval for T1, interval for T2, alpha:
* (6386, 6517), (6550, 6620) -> -0.97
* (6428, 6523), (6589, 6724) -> -0.98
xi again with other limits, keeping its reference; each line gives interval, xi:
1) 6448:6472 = 0.2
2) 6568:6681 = 0.5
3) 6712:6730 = -2.1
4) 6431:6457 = 0.9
